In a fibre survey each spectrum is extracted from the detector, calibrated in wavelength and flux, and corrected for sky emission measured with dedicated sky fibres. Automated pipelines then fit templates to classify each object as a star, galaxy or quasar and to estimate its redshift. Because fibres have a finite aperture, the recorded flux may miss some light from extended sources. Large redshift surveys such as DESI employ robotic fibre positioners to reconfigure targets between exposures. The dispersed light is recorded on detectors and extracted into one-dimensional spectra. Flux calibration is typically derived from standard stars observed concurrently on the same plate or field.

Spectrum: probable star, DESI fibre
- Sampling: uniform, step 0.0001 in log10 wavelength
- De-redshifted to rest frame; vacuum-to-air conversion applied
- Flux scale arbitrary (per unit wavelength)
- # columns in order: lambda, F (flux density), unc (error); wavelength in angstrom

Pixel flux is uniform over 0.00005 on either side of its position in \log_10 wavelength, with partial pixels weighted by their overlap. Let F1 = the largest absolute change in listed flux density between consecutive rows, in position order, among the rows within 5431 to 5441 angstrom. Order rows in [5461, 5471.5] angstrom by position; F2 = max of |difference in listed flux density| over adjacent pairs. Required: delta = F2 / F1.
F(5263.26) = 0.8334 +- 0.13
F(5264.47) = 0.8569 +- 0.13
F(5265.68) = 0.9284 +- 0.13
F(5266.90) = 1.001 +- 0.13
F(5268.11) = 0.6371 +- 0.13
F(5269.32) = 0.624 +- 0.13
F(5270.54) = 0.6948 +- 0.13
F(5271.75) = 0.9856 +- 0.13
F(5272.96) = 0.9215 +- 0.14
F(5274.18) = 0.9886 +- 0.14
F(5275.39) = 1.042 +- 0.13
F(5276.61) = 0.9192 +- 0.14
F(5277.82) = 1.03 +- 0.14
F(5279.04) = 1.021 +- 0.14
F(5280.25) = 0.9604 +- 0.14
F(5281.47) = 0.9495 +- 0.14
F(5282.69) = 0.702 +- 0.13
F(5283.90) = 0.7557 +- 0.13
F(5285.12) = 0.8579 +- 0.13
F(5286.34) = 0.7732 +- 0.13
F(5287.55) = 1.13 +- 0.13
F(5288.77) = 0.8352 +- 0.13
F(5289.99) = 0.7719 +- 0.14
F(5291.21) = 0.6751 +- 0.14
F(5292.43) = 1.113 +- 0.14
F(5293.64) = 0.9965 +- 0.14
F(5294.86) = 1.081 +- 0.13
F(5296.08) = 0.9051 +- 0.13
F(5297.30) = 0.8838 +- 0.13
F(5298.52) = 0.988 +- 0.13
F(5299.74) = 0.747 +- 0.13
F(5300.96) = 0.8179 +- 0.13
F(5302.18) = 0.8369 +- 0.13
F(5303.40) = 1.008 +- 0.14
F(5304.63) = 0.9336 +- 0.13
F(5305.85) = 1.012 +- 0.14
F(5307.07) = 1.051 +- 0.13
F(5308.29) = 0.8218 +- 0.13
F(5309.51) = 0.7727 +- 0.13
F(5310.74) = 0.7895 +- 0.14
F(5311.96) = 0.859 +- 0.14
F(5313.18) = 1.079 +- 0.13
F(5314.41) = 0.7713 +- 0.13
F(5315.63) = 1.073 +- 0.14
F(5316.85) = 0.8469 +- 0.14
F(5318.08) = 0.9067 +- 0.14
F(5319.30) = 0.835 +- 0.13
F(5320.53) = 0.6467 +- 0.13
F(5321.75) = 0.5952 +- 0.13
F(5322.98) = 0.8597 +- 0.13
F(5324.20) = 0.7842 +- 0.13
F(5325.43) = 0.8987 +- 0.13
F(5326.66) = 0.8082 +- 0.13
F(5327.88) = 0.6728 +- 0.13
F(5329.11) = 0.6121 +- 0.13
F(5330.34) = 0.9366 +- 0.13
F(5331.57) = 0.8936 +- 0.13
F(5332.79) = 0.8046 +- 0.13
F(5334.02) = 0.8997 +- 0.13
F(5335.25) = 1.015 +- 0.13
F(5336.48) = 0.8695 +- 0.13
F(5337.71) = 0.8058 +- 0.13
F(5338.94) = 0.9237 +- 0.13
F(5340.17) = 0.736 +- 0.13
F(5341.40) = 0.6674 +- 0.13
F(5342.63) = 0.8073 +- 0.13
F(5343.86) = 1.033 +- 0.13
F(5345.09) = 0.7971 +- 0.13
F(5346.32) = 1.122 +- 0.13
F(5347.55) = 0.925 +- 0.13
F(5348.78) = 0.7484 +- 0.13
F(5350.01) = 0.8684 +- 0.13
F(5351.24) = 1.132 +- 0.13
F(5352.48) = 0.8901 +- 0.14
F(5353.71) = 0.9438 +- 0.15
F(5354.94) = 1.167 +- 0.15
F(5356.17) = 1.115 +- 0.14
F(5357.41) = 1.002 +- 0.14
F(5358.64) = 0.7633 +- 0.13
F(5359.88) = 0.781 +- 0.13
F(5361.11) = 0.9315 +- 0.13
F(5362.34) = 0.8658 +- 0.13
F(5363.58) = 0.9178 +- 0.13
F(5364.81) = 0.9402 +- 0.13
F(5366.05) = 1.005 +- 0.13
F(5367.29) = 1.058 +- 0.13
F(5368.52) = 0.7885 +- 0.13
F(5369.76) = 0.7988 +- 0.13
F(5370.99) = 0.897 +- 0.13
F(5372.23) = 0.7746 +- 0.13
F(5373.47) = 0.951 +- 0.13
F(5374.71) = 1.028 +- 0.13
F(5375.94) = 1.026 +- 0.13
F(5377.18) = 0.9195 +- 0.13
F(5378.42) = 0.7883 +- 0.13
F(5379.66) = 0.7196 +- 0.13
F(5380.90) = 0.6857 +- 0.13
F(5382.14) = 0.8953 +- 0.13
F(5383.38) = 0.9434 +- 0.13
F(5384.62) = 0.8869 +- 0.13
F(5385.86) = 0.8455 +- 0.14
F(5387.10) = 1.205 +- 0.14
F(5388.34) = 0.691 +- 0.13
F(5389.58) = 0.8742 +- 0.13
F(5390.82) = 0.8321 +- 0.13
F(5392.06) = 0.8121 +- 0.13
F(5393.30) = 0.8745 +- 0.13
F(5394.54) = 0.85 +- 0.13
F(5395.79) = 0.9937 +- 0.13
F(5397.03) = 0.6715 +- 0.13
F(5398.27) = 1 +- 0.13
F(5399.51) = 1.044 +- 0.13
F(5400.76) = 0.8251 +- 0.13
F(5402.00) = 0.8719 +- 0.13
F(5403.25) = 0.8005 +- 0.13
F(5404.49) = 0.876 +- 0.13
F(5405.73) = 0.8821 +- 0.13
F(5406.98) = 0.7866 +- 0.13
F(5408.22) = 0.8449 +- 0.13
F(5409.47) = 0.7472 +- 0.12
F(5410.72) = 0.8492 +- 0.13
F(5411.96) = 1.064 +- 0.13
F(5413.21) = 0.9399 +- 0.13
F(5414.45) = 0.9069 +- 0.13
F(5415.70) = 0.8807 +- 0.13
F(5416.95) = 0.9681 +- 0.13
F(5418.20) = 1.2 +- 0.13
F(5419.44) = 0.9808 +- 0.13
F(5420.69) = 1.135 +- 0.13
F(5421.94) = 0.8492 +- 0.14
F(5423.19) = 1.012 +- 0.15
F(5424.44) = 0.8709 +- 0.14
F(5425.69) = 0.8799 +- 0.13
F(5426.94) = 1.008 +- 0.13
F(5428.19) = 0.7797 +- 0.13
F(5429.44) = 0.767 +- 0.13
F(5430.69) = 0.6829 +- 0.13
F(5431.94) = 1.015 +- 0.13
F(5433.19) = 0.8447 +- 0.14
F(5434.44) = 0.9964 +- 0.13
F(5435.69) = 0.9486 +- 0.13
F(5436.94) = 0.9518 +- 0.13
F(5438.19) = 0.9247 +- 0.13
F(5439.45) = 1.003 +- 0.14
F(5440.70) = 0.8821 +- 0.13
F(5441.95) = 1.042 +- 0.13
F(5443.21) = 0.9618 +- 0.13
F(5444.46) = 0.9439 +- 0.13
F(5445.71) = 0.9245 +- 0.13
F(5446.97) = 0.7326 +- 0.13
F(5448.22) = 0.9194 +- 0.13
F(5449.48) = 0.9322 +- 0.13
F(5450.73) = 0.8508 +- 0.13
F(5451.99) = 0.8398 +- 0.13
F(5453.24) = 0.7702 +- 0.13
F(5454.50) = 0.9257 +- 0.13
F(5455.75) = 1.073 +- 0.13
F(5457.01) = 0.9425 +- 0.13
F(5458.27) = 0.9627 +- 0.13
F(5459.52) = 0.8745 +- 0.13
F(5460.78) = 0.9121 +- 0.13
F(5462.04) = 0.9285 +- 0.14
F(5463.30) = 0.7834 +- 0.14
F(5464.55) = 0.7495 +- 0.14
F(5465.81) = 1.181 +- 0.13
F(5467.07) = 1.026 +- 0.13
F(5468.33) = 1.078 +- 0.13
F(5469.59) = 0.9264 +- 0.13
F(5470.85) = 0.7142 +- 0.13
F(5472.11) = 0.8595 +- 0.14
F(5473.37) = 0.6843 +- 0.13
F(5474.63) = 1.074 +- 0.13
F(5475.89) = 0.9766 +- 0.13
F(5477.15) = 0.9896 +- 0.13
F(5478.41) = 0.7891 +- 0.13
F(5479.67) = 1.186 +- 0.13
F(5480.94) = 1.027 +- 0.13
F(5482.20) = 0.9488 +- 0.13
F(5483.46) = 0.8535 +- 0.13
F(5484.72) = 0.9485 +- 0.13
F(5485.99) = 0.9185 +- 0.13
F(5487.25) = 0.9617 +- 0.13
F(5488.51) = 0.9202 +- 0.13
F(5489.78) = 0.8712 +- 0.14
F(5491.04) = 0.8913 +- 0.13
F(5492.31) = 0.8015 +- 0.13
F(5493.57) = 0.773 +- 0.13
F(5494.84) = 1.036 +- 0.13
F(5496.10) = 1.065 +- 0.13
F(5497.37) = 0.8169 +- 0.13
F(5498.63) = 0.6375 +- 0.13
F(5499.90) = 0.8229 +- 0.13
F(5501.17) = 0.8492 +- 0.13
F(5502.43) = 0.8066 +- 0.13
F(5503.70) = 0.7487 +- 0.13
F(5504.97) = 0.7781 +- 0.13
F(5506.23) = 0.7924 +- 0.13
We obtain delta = 2.5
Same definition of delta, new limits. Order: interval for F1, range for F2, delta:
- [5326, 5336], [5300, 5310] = 0.7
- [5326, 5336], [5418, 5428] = 0.9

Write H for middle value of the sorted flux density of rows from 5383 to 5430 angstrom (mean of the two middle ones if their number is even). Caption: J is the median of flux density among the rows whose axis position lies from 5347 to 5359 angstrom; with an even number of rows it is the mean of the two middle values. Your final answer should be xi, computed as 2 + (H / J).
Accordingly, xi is 2.94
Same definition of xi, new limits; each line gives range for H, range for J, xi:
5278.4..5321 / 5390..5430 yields 2.98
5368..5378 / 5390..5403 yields 3.05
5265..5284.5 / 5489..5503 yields 3.14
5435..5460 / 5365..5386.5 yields 3.04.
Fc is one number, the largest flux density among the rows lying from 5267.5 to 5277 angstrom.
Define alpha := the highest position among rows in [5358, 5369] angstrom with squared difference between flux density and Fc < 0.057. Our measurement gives 5367.29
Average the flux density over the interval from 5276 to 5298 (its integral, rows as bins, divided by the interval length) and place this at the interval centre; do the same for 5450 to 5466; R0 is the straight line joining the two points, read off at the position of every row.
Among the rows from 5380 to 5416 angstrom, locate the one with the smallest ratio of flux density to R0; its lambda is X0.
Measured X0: 5397.03 angstrom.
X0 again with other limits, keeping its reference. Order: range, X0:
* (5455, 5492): 5473.37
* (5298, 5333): 5321.75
